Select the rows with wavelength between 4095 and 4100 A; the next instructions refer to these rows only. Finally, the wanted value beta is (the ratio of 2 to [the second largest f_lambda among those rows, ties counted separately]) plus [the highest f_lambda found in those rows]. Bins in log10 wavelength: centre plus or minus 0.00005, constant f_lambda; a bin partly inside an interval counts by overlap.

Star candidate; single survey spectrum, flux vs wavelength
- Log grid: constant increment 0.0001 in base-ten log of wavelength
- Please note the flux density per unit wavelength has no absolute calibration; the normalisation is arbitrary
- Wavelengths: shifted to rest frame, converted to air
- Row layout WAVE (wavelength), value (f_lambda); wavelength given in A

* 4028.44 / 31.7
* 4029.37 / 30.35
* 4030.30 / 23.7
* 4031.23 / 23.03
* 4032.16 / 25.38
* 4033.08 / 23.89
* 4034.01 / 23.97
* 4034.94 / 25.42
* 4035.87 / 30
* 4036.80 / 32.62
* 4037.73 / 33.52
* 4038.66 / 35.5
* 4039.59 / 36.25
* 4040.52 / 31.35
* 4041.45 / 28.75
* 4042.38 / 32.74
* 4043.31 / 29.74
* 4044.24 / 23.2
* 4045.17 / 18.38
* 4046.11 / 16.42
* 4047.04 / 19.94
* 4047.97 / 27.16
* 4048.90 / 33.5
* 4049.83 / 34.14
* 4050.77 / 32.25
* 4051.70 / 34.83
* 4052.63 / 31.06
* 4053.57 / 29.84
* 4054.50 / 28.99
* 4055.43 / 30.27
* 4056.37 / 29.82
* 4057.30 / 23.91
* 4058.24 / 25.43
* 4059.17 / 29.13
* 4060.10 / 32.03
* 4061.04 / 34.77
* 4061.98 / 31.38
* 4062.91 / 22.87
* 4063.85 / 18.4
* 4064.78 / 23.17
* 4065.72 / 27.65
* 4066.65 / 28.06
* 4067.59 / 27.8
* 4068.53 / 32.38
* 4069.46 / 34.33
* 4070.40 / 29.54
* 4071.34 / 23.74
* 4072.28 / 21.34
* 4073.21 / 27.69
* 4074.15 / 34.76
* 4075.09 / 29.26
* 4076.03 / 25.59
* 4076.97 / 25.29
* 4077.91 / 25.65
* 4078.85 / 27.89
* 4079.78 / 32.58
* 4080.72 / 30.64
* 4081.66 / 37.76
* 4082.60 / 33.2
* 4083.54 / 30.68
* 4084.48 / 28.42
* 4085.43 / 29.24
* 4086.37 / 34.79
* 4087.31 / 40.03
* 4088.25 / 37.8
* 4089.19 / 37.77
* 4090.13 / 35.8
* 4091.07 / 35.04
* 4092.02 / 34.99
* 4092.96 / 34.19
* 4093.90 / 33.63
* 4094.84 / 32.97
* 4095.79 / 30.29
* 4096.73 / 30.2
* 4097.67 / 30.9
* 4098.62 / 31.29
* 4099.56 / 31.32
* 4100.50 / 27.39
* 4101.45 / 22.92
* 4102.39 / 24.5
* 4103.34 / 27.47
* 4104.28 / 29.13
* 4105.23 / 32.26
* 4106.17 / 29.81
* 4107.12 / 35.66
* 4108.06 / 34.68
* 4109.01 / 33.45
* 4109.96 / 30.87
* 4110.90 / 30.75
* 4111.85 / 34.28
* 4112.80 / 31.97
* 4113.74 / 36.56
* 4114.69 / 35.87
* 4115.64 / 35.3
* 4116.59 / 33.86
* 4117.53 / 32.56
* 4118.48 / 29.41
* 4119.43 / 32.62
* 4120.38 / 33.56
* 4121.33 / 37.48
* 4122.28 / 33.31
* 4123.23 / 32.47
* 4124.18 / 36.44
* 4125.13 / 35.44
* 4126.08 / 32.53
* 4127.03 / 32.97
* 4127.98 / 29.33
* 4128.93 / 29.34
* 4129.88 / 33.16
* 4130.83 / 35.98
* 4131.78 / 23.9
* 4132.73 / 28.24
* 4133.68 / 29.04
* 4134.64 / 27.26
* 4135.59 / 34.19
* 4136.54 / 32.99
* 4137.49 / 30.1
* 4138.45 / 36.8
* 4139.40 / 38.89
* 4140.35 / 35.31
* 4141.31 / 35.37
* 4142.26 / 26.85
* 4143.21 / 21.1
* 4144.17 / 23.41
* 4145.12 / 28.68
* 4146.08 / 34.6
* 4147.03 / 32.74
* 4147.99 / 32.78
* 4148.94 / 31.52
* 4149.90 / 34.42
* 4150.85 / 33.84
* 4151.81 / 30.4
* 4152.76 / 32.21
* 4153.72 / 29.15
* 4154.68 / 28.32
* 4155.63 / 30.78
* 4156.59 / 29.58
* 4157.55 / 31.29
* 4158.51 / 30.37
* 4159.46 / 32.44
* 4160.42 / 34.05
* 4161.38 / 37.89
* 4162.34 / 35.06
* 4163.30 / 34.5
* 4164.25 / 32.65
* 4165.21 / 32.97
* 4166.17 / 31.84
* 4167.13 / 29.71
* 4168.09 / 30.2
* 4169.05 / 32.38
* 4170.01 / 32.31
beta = 31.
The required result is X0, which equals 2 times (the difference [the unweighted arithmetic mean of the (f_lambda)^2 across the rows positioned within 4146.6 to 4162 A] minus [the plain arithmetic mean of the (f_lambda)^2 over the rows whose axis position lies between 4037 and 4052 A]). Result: 271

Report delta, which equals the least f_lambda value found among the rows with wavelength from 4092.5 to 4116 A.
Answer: 22.92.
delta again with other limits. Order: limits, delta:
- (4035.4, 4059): 16.42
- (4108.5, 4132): 23.9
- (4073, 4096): 25.29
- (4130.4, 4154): 21.1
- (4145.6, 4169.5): 28.32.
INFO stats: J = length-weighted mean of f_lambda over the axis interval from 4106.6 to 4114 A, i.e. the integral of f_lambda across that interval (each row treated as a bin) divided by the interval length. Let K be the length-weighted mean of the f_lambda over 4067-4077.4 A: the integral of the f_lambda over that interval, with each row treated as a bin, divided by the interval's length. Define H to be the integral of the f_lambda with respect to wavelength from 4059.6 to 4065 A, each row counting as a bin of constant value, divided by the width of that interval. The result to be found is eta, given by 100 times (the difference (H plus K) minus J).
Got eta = 2221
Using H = 27.3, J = 33.4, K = 28.3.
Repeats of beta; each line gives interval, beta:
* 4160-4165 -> 38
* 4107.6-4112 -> 35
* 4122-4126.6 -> 36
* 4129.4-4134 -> 36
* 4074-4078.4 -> 35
